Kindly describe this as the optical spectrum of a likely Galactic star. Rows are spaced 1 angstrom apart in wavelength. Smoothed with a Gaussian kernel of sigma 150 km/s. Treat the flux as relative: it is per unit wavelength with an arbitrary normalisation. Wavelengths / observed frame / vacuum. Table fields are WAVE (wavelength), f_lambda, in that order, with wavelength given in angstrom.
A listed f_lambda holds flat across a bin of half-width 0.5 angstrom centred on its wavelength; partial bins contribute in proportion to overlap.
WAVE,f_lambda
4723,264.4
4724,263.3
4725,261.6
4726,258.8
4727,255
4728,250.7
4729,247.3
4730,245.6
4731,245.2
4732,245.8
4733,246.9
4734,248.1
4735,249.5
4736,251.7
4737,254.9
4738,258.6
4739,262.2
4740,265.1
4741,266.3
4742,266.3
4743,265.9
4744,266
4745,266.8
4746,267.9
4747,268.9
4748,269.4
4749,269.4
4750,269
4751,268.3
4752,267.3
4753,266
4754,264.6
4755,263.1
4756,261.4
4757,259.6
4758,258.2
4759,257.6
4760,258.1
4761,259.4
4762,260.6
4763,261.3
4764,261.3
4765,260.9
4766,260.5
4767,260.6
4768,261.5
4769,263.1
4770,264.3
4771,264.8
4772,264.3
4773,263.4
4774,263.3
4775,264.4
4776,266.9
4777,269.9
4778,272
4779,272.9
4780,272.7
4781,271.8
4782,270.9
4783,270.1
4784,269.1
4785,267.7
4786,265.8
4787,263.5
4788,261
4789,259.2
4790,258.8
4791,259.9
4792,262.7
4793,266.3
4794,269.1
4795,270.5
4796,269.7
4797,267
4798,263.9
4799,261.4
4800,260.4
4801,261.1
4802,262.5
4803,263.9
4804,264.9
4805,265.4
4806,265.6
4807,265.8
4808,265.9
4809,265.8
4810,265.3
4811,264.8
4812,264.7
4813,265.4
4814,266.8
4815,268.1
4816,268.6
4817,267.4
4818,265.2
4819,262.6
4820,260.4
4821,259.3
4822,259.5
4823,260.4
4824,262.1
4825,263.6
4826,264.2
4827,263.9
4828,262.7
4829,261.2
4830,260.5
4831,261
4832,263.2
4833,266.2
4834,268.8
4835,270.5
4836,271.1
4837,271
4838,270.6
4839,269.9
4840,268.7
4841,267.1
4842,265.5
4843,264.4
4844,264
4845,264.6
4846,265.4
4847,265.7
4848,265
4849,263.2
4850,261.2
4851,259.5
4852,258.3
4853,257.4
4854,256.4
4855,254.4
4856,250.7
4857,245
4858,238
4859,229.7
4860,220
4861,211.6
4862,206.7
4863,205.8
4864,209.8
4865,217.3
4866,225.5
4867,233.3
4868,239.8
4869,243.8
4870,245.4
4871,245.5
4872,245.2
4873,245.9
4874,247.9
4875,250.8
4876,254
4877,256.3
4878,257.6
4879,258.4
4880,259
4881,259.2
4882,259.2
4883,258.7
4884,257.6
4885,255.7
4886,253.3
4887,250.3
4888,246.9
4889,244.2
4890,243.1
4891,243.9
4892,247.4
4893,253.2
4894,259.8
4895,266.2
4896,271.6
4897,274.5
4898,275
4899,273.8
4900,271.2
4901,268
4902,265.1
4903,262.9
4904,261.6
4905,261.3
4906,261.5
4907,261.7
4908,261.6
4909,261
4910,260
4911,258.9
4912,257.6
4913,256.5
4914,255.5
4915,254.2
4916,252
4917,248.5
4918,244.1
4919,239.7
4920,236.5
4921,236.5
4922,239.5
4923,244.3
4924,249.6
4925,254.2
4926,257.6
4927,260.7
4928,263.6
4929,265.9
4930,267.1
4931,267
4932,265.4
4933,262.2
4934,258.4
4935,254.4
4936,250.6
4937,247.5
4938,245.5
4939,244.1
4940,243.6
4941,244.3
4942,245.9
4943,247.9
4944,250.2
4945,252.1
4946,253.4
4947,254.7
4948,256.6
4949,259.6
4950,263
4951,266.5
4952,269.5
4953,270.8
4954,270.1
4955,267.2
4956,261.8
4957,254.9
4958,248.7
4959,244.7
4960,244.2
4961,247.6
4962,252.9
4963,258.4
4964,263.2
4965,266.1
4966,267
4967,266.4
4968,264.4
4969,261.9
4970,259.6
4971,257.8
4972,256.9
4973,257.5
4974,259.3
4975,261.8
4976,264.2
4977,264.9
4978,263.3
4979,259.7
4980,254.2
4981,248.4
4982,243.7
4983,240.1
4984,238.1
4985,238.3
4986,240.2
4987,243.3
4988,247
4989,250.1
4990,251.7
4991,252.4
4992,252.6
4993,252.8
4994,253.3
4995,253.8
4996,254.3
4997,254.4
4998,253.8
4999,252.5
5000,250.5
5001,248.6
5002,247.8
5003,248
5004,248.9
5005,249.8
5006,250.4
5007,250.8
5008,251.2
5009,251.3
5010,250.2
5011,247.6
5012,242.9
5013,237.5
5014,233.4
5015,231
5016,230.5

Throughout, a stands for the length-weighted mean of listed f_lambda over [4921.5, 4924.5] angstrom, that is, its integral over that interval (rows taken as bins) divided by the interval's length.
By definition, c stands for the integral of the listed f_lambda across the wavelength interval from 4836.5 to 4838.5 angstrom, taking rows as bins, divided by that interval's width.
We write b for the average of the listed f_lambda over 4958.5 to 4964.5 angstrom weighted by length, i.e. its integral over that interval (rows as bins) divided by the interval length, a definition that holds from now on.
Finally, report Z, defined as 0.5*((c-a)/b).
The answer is 0.052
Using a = 244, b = 252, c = 271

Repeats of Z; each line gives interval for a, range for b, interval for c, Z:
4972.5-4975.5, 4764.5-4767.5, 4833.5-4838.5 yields 0.021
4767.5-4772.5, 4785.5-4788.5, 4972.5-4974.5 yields -0.010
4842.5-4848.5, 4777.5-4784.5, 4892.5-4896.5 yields -0.004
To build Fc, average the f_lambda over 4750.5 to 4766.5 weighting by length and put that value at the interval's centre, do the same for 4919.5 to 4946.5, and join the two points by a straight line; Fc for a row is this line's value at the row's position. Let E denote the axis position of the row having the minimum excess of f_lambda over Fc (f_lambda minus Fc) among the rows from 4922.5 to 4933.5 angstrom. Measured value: 4923 angstrom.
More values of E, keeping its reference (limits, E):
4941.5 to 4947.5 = 4942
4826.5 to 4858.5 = 4858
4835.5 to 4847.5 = 4844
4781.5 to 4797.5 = 4790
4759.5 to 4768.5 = 4760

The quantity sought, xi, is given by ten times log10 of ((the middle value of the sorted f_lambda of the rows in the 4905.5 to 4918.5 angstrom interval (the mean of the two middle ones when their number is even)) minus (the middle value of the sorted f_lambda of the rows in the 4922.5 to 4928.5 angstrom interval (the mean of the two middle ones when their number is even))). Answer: 2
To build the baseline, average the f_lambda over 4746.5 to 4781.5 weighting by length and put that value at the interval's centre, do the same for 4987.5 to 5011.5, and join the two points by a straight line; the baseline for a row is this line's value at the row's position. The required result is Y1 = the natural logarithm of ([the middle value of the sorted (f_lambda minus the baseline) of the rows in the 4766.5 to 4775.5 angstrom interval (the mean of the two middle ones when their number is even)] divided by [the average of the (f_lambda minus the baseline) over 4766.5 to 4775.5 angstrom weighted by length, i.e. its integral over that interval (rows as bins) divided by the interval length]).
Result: -0.28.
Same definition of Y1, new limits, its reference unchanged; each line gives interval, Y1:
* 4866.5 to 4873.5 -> -0.18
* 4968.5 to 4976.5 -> -0.06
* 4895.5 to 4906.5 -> 0.01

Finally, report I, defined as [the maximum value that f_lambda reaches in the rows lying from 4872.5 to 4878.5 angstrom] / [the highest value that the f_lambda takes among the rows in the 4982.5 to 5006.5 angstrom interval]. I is 1.01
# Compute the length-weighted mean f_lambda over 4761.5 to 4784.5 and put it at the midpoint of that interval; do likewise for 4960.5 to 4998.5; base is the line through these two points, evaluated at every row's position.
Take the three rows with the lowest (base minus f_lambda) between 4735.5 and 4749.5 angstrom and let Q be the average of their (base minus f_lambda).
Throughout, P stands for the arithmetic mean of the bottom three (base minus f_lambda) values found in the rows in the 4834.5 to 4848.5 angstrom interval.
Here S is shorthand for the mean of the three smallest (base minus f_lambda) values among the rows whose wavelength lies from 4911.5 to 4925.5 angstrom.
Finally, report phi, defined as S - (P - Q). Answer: 8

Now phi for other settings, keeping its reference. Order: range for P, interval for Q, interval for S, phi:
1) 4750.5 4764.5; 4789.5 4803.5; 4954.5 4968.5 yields -16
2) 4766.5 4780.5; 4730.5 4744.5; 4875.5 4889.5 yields 9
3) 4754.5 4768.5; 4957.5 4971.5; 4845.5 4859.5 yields -19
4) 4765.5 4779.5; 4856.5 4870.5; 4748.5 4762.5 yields 20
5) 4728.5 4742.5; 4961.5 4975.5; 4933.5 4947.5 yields -12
